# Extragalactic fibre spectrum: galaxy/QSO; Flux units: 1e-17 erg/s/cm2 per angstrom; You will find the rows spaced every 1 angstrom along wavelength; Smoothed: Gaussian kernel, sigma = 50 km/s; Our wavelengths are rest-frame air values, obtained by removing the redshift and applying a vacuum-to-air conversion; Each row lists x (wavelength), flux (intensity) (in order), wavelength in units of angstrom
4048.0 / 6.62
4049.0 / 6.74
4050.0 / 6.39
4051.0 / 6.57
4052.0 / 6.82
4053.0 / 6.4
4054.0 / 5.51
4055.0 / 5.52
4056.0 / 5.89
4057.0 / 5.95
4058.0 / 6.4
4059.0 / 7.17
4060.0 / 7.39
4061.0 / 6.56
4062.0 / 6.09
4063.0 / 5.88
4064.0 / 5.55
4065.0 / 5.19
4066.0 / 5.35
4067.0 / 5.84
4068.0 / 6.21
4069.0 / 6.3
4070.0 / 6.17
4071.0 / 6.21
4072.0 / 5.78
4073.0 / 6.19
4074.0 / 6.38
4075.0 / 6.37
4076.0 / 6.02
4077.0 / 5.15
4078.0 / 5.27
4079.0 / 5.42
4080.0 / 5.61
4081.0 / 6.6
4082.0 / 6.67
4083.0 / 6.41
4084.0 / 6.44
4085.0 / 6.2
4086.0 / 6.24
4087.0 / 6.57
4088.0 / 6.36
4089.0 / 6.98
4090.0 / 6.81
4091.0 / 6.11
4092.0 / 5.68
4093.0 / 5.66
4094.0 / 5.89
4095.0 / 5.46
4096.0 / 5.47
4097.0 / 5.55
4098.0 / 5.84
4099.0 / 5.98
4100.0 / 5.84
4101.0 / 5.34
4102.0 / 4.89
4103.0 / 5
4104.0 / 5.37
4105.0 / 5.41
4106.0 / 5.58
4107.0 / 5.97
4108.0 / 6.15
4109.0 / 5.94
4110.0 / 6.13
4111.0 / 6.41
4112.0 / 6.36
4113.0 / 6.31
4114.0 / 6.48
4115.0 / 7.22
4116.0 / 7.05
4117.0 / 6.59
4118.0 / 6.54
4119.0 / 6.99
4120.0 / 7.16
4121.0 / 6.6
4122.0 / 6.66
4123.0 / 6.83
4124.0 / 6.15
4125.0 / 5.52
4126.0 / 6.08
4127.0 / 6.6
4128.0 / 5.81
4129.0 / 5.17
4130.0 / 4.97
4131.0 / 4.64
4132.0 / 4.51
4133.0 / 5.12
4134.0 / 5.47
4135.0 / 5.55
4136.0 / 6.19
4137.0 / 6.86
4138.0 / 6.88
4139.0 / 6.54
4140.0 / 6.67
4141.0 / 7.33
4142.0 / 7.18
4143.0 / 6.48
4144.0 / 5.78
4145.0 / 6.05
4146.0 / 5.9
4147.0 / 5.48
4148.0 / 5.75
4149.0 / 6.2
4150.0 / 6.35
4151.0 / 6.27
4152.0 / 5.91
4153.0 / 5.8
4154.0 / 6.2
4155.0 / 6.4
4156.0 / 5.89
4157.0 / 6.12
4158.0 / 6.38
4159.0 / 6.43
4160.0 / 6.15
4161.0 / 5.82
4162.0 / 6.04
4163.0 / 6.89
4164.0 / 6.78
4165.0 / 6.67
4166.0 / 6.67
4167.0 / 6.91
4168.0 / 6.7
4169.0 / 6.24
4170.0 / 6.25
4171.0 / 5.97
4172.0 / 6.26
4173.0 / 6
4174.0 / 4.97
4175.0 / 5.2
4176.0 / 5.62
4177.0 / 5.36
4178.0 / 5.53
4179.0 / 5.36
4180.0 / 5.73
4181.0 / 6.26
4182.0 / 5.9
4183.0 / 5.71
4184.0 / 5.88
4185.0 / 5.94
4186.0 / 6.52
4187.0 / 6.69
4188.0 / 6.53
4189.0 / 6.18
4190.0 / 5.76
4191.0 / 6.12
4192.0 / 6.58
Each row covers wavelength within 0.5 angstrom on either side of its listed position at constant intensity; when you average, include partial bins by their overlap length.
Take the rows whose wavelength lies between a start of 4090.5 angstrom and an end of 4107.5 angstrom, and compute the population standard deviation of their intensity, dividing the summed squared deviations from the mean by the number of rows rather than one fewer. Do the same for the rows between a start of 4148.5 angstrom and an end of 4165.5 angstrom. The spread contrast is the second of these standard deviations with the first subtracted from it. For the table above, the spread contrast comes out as -0.01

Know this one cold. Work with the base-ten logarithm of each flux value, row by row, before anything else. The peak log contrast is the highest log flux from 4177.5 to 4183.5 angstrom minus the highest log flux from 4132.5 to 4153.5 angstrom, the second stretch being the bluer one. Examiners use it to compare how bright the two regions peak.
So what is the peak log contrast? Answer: -0.07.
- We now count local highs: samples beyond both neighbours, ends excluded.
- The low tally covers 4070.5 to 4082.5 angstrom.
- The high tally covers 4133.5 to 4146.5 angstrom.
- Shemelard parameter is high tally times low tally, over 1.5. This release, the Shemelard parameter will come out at 2.00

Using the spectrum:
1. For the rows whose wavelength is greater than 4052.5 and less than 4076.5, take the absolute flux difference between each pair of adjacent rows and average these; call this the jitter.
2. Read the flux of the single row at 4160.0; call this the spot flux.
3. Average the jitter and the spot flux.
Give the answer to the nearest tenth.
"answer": 3.2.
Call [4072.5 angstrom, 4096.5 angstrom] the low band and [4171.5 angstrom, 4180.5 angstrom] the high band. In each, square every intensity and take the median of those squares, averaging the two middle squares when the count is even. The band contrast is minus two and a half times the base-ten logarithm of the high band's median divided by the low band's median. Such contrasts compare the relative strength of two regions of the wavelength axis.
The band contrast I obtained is 0.25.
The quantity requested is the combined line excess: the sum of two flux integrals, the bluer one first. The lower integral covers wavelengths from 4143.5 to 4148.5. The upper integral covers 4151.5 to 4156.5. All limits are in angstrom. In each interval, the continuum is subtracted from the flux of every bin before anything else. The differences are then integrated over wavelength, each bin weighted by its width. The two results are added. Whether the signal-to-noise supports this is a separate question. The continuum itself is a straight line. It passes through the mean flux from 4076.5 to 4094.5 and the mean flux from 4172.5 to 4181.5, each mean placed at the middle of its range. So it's 1.9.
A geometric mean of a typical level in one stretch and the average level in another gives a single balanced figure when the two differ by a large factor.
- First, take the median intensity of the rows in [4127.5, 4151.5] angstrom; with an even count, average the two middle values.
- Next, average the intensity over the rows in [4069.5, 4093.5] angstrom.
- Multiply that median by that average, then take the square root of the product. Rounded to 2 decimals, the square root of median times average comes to 6.06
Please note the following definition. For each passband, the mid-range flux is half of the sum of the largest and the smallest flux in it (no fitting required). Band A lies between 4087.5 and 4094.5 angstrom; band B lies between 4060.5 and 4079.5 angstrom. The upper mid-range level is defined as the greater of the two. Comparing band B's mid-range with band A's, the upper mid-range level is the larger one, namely 6.32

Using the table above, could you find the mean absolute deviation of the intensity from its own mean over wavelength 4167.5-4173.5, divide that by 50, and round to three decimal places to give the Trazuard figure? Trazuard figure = 0.003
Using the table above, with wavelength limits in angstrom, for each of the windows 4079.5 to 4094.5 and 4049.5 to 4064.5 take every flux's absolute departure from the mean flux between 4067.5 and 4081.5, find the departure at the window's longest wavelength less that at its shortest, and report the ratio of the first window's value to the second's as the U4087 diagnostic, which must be -20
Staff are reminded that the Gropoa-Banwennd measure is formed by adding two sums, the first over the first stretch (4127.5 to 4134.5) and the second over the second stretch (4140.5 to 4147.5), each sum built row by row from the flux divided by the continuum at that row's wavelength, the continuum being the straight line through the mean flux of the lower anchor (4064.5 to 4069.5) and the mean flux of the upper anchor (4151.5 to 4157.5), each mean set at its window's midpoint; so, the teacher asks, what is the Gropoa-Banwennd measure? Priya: 13.3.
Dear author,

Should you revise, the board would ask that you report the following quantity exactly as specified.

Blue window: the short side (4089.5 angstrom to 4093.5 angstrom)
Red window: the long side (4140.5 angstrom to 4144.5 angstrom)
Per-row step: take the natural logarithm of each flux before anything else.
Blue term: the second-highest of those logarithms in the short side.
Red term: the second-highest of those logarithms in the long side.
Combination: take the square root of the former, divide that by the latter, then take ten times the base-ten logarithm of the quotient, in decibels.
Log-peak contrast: -1.7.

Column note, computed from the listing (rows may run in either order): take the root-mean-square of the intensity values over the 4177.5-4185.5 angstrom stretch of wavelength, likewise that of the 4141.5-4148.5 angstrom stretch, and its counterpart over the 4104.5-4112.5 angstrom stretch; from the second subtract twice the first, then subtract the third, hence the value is -11.5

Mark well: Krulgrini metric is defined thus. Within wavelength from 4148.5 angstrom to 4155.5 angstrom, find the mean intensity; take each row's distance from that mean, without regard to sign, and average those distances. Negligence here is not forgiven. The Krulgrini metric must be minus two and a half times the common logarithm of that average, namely 1.9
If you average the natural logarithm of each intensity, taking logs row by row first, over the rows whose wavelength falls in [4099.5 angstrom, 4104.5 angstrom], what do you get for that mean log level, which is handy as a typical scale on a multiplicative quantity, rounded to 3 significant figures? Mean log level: 1.66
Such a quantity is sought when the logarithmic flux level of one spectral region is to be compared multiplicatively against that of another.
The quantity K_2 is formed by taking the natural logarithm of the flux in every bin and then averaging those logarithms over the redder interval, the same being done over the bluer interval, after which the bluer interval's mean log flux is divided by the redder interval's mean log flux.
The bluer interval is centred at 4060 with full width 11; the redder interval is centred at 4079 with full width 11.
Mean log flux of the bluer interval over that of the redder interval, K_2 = 1.01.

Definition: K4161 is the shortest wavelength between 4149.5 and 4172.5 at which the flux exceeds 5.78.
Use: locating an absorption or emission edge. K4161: 4150.0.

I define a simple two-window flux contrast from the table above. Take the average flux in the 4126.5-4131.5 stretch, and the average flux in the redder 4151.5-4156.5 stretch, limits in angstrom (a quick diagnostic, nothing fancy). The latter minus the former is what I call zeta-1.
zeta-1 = 0.60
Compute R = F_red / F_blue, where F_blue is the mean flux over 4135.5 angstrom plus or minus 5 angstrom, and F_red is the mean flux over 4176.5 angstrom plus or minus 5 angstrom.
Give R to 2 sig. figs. 0.96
